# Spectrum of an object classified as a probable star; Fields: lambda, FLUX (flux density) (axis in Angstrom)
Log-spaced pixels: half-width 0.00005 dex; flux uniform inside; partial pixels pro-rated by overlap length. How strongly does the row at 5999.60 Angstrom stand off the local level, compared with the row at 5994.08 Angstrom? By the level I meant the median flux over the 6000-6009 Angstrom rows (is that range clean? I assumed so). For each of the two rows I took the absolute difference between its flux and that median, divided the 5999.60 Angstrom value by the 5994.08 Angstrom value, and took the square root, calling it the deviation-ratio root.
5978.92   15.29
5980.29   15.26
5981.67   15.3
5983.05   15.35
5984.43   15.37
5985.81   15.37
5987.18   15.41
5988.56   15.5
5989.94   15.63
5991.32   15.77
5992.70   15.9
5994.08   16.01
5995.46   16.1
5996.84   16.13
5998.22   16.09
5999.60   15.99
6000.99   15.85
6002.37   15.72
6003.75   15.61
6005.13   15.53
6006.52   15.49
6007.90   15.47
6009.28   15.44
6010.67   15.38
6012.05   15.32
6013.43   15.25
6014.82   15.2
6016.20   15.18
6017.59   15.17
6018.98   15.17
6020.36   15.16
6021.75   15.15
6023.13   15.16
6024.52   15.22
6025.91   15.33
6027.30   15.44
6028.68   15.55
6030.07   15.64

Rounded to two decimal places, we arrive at 0.98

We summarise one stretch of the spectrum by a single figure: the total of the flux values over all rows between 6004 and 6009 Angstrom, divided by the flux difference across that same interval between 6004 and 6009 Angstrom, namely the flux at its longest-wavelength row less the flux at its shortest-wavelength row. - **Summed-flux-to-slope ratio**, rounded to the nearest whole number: -775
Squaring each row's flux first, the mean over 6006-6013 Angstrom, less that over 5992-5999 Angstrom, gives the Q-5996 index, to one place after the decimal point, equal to -19.7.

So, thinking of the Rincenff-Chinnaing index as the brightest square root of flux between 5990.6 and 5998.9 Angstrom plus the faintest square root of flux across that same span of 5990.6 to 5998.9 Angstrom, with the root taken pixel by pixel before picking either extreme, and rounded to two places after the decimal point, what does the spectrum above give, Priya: 7.99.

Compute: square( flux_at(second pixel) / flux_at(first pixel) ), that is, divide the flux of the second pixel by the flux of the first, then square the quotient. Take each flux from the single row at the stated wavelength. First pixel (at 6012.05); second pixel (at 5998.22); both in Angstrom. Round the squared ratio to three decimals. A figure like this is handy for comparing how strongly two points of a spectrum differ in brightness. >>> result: 1.103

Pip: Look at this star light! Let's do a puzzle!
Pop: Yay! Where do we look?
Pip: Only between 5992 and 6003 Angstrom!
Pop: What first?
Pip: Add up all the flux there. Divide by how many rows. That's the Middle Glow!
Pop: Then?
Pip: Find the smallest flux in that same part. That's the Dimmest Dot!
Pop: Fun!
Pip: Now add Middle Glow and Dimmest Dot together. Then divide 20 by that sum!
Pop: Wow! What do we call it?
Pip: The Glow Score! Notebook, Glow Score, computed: 0.631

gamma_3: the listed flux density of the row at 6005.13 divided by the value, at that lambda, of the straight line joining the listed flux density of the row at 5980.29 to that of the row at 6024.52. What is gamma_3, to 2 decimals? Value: 1.02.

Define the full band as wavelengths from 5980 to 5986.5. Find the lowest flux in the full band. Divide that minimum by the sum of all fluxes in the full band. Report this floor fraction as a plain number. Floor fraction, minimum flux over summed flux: 0.1991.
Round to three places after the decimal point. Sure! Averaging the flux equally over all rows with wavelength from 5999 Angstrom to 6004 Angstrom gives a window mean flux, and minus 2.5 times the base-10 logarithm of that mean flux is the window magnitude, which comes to -2.996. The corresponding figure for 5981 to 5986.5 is -2.965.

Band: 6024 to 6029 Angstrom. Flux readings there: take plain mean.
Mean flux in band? 15.4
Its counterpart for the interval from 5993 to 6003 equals 16.0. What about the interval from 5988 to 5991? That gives 15.6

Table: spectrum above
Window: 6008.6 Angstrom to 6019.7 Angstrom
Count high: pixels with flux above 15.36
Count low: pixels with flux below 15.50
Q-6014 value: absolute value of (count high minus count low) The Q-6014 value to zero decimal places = 6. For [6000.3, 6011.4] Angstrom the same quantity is 4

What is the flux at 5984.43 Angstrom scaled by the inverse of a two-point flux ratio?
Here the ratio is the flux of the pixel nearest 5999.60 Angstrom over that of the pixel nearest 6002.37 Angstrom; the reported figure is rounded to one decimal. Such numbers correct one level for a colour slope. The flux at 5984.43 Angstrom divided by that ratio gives 15.1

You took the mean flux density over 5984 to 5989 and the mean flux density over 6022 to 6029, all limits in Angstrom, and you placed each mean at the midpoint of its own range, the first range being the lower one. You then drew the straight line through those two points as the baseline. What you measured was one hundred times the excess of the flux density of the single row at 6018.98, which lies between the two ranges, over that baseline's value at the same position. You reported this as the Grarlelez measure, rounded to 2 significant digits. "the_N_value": -18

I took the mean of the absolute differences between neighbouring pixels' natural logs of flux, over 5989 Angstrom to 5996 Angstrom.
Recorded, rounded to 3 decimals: 0.007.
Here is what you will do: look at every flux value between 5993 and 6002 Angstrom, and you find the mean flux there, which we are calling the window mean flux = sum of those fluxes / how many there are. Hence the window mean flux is 16.0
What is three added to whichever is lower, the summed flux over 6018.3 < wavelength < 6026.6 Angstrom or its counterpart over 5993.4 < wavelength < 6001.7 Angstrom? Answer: 94.2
